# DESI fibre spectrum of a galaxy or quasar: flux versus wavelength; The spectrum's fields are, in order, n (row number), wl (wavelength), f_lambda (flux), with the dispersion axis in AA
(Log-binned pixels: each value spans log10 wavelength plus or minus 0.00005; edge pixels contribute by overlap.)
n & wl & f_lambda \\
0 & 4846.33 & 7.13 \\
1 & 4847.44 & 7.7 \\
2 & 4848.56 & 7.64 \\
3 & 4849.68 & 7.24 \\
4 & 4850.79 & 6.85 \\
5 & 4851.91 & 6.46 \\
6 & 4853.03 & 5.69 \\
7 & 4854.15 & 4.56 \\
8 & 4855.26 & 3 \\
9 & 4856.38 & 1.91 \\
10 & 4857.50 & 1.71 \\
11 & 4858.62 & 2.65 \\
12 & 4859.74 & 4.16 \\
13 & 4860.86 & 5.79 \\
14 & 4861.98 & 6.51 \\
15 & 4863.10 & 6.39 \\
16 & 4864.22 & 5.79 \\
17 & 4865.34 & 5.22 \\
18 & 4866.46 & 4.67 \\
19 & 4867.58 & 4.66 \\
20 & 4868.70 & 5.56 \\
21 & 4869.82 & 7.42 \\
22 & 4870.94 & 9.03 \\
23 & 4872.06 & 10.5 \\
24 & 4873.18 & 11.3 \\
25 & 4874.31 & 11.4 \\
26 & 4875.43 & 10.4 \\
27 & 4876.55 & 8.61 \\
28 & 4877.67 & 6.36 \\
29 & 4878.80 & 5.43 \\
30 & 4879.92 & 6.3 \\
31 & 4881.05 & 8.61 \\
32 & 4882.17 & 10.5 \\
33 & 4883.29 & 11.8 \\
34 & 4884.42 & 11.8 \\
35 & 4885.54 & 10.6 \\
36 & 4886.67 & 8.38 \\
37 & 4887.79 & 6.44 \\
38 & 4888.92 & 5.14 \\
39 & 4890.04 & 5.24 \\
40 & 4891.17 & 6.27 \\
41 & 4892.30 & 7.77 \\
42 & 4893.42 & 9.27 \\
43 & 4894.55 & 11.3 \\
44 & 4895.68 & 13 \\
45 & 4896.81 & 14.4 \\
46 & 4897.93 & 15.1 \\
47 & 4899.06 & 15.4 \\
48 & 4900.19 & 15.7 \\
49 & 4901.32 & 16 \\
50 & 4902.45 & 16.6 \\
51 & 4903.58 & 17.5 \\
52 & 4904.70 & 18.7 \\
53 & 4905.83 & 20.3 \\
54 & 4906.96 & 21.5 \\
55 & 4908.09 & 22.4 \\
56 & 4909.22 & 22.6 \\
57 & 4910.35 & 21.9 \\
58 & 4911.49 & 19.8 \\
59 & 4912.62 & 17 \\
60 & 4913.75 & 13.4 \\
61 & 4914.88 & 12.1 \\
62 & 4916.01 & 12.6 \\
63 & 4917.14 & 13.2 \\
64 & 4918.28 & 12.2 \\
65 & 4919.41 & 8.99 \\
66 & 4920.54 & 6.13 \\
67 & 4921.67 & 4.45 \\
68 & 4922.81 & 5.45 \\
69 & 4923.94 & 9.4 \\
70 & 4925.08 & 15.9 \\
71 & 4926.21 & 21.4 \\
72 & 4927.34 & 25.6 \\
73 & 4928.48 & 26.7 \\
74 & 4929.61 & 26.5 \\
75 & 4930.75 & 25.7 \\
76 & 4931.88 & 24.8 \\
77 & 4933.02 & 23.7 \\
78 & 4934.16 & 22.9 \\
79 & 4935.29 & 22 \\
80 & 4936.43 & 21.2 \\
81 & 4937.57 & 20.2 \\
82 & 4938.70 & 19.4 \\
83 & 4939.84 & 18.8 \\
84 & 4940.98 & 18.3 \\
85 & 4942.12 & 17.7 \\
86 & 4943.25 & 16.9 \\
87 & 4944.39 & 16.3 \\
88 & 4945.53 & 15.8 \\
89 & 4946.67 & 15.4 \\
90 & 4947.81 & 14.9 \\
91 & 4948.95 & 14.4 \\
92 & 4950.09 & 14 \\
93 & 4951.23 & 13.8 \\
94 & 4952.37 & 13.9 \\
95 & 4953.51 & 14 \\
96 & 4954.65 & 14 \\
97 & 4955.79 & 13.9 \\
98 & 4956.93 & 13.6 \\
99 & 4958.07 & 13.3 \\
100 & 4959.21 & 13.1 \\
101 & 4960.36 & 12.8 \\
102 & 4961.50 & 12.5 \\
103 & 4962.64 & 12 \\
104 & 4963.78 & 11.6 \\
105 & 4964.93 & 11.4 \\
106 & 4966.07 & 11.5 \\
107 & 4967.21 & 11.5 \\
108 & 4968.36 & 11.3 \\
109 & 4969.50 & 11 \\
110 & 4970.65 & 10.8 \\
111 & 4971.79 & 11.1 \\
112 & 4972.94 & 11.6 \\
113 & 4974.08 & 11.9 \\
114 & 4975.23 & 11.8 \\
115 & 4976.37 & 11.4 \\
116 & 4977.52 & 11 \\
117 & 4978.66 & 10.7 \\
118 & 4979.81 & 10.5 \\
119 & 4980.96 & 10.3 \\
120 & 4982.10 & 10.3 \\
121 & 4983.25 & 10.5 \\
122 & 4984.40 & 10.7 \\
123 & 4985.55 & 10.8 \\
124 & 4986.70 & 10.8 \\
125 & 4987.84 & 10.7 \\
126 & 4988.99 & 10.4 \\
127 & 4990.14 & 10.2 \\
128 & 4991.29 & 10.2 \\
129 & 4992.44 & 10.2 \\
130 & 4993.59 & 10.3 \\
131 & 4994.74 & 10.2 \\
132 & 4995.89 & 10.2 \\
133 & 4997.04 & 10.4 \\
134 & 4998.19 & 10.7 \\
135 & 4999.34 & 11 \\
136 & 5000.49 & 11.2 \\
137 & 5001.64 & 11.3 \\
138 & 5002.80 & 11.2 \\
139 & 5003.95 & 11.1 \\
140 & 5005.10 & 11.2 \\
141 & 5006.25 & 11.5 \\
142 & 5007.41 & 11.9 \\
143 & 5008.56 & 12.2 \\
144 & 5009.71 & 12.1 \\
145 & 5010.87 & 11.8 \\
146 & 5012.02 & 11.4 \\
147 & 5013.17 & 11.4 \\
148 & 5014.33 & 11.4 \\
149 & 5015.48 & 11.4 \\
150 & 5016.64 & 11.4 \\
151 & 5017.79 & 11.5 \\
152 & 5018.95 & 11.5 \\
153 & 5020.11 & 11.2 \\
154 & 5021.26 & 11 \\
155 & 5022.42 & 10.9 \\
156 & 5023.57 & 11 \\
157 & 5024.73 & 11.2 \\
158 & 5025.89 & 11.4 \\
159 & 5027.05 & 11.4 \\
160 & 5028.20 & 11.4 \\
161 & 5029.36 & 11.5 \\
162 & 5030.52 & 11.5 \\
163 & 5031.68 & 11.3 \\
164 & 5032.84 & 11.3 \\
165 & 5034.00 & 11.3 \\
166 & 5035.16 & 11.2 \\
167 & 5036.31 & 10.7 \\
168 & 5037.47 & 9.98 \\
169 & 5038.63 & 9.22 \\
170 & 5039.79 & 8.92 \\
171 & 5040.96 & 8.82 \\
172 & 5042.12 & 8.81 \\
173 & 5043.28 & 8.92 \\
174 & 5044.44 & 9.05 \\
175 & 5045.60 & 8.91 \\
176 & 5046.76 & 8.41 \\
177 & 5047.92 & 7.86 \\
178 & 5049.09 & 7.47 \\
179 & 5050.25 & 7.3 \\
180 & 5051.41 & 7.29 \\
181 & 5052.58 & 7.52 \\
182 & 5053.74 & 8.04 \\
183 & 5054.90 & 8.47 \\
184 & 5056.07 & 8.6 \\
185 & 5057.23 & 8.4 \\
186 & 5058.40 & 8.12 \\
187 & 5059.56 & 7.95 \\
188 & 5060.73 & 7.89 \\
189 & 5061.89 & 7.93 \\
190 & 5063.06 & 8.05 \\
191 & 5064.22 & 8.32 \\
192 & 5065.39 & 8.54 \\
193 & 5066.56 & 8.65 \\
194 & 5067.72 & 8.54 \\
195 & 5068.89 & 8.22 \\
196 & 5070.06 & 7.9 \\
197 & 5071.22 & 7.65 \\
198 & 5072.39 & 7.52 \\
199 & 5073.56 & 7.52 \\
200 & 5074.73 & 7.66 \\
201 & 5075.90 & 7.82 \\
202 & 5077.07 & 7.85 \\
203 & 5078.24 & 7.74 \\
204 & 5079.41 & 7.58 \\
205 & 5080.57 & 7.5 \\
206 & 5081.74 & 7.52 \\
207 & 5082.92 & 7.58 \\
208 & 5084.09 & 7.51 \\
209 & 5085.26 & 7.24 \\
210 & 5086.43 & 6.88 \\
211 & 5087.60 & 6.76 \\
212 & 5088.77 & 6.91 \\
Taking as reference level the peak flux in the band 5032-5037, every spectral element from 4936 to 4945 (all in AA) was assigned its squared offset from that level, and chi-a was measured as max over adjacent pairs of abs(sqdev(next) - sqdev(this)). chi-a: 18.8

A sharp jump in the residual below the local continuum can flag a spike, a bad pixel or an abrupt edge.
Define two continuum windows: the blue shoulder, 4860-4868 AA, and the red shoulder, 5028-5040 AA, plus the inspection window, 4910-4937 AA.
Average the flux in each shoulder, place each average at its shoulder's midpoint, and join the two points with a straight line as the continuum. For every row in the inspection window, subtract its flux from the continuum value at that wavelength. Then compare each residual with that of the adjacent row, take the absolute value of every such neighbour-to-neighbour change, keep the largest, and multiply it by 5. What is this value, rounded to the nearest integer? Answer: 32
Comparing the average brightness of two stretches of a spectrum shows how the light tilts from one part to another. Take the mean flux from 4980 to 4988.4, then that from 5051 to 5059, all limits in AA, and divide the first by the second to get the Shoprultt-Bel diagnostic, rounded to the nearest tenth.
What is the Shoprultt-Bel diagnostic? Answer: 1.3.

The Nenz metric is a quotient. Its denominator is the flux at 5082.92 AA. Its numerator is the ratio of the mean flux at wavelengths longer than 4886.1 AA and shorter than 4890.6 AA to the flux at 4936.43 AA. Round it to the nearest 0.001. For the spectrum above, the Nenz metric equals 0.039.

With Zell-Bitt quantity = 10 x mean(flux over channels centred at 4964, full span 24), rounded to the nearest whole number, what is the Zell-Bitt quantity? 123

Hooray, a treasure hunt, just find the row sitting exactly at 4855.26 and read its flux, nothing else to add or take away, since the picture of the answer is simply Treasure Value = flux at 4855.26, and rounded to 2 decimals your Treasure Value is 3.00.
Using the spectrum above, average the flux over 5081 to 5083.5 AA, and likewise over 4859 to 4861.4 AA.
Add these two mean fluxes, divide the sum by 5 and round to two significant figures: 2.5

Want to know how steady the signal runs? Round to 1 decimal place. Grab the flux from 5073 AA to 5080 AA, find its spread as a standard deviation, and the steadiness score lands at 0.1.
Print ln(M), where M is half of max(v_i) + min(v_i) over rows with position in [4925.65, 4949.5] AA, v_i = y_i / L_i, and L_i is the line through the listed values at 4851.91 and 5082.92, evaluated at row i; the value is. 1.1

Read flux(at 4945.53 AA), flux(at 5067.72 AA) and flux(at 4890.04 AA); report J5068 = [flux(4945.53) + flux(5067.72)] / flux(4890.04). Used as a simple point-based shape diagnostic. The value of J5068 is 5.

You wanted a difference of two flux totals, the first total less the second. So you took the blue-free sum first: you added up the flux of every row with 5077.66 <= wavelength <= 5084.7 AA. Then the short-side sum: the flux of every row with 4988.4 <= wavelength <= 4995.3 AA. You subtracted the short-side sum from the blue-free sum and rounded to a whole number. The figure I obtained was -16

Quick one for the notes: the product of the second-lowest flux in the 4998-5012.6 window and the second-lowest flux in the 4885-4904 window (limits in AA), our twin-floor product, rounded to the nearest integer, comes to 58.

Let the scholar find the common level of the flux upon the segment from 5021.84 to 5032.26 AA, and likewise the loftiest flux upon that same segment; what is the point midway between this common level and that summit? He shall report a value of 11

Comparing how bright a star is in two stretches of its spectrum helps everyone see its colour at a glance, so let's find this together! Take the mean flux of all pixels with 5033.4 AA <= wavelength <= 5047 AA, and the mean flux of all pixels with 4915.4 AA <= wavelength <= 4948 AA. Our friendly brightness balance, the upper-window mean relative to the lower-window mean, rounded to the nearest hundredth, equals 0.55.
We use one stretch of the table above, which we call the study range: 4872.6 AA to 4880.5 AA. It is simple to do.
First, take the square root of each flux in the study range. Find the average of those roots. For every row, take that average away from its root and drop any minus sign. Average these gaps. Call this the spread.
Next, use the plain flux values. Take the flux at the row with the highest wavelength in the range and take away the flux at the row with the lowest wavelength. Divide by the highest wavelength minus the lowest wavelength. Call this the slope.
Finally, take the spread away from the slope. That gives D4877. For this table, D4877 -1.1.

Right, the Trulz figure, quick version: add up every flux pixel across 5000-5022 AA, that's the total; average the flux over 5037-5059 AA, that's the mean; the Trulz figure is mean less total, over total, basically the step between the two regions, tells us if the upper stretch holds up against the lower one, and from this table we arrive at -0.96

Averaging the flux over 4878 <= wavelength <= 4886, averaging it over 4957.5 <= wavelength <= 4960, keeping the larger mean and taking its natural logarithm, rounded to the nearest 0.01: 2.58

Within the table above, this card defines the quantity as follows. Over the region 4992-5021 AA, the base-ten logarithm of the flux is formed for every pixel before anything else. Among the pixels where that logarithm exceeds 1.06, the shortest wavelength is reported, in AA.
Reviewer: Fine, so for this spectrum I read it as 5006.25 AA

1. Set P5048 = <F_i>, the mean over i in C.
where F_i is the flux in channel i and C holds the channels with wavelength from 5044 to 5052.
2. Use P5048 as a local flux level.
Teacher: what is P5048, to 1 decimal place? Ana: 8.0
